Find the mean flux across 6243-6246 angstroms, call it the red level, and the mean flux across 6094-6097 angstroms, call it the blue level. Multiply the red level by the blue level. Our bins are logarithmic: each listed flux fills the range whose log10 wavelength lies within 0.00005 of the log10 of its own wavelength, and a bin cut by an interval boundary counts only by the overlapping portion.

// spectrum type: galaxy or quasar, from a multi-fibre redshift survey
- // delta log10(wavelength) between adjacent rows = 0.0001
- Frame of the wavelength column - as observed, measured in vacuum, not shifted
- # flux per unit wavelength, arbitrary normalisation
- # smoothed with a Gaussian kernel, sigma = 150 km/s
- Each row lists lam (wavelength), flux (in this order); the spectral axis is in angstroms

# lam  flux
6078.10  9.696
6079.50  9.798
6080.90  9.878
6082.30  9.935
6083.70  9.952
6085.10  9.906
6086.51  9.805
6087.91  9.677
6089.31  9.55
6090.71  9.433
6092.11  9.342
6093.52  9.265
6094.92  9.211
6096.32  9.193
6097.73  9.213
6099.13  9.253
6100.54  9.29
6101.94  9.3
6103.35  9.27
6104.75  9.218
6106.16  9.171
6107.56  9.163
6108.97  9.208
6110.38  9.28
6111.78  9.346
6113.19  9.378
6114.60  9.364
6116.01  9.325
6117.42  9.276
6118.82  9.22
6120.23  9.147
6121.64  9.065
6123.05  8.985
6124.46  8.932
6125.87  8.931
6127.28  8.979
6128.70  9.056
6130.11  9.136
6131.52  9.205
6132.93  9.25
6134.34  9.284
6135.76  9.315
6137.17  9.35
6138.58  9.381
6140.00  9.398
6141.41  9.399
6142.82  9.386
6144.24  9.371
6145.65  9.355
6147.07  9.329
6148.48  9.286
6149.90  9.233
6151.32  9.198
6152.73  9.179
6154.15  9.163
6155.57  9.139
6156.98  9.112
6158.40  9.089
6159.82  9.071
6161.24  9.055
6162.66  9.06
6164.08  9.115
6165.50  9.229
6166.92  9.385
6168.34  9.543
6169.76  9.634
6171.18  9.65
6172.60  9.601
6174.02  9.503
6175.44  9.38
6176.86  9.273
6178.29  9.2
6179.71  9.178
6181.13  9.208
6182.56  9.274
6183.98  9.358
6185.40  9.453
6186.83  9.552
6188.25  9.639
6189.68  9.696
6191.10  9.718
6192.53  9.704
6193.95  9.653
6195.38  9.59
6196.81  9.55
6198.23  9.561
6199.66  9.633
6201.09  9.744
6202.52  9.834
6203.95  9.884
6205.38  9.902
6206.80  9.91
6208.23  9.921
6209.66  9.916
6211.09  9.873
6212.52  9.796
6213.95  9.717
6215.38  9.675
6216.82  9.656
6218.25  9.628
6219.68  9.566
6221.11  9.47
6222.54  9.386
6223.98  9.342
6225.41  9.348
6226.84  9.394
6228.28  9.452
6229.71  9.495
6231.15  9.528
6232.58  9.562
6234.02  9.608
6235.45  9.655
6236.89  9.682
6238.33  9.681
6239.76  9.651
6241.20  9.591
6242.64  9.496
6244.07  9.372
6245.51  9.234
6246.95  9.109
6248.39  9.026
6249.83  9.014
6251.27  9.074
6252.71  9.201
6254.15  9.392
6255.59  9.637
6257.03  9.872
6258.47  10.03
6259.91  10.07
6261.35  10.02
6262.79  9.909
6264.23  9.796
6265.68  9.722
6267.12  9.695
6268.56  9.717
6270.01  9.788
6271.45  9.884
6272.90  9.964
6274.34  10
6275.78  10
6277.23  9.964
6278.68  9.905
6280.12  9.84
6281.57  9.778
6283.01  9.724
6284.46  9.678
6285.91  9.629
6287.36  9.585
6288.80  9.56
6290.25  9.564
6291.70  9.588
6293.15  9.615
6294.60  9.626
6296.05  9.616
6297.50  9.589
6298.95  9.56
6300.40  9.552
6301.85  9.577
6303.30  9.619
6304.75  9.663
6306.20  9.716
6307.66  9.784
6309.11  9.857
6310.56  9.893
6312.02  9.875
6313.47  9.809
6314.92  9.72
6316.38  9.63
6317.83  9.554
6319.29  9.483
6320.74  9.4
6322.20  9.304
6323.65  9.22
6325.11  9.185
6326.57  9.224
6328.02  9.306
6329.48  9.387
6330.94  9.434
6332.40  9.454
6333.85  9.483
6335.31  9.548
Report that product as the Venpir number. 86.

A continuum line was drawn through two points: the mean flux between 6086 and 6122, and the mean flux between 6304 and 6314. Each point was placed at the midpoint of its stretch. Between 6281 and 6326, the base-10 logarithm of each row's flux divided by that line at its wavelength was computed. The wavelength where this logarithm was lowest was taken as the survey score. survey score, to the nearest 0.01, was 6325.11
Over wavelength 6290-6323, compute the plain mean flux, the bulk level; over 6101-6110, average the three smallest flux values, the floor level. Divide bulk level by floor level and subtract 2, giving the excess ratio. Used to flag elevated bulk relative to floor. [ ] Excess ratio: -0.951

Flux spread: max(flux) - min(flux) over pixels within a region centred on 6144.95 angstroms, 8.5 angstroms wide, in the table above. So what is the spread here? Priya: 0.113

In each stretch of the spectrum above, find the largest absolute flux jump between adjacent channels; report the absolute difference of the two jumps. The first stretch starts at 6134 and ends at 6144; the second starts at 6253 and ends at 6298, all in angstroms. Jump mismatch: 0.210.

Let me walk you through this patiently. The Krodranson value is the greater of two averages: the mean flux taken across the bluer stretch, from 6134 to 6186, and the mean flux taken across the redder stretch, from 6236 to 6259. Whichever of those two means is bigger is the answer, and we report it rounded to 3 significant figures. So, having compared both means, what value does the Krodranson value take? 9.44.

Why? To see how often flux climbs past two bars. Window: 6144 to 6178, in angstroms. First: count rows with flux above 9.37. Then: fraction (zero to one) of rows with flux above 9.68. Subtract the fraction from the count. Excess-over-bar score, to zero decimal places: 8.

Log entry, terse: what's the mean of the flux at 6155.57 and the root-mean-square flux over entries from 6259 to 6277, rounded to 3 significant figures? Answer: 9.51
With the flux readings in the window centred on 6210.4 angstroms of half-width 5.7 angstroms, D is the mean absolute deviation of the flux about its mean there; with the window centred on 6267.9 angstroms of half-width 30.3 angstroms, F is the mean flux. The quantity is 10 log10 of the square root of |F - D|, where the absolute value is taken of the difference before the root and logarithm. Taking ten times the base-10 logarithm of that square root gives 4.90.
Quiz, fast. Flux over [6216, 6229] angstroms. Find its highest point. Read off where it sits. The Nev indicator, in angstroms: 6216.82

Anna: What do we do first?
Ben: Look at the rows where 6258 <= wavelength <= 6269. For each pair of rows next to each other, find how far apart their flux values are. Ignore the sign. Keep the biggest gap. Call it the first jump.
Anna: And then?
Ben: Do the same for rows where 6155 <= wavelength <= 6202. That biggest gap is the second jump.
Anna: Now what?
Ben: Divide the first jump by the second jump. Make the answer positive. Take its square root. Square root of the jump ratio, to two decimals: 0.85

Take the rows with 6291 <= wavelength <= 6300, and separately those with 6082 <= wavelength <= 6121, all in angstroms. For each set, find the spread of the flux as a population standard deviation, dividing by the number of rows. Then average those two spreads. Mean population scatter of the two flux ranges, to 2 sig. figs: 0.13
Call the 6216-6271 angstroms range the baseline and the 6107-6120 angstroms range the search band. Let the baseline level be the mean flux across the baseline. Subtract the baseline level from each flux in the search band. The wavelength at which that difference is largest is 6113.19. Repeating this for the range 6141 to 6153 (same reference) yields 6141.41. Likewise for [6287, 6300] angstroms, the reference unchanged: 6294.60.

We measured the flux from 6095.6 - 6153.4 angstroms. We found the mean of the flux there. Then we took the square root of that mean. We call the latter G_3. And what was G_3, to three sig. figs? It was 3.04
